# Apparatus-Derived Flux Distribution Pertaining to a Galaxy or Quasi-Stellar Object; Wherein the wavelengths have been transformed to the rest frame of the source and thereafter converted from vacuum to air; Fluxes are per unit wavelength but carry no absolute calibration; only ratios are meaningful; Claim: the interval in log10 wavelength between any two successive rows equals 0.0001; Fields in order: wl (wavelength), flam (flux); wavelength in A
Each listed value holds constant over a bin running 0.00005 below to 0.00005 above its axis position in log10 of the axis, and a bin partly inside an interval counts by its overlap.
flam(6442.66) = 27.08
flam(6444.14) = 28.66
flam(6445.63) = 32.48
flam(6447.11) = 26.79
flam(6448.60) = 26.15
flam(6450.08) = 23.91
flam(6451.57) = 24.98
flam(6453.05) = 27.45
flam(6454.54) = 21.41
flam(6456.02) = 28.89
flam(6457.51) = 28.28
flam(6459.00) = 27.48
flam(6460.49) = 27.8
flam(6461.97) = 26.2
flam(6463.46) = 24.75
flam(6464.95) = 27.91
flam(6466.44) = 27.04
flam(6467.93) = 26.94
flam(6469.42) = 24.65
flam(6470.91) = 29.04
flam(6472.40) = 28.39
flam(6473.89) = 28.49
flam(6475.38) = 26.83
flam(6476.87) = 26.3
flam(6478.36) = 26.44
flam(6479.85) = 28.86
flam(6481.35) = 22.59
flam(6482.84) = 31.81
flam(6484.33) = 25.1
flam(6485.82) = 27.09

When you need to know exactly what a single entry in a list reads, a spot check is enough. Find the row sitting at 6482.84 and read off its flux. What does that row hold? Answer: 31.81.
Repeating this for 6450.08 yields 23.91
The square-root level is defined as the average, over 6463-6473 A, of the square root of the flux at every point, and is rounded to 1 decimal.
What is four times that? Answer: 20.8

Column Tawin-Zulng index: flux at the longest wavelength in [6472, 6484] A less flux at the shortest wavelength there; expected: 3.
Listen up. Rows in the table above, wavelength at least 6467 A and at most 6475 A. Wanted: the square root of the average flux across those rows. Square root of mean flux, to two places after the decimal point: 5.24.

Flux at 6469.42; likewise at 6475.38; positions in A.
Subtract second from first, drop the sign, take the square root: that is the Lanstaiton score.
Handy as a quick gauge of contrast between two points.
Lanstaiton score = 1.48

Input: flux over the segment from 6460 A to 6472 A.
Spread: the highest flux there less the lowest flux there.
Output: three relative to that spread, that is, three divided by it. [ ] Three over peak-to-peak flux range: 0.68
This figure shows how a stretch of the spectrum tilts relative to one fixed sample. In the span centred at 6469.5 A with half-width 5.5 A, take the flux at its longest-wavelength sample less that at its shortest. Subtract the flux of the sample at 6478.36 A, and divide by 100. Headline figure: -0.26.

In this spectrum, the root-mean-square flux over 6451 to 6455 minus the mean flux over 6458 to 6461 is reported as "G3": -2.9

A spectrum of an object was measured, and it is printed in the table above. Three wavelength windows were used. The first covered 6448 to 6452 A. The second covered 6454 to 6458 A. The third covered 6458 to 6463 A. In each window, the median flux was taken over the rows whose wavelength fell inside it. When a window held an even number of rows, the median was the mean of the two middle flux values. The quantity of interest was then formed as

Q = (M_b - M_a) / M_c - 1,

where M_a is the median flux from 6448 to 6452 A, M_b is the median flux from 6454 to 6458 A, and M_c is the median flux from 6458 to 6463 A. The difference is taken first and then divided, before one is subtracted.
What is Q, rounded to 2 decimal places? -0.88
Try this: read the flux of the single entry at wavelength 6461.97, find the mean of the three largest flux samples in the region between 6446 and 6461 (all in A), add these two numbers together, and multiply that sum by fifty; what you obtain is 2726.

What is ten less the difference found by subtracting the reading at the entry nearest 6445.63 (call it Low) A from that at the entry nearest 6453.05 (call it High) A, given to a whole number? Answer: 15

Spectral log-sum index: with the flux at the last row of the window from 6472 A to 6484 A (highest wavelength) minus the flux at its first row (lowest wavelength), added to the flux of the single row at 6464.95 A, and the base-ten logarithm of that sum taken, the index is 1.50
